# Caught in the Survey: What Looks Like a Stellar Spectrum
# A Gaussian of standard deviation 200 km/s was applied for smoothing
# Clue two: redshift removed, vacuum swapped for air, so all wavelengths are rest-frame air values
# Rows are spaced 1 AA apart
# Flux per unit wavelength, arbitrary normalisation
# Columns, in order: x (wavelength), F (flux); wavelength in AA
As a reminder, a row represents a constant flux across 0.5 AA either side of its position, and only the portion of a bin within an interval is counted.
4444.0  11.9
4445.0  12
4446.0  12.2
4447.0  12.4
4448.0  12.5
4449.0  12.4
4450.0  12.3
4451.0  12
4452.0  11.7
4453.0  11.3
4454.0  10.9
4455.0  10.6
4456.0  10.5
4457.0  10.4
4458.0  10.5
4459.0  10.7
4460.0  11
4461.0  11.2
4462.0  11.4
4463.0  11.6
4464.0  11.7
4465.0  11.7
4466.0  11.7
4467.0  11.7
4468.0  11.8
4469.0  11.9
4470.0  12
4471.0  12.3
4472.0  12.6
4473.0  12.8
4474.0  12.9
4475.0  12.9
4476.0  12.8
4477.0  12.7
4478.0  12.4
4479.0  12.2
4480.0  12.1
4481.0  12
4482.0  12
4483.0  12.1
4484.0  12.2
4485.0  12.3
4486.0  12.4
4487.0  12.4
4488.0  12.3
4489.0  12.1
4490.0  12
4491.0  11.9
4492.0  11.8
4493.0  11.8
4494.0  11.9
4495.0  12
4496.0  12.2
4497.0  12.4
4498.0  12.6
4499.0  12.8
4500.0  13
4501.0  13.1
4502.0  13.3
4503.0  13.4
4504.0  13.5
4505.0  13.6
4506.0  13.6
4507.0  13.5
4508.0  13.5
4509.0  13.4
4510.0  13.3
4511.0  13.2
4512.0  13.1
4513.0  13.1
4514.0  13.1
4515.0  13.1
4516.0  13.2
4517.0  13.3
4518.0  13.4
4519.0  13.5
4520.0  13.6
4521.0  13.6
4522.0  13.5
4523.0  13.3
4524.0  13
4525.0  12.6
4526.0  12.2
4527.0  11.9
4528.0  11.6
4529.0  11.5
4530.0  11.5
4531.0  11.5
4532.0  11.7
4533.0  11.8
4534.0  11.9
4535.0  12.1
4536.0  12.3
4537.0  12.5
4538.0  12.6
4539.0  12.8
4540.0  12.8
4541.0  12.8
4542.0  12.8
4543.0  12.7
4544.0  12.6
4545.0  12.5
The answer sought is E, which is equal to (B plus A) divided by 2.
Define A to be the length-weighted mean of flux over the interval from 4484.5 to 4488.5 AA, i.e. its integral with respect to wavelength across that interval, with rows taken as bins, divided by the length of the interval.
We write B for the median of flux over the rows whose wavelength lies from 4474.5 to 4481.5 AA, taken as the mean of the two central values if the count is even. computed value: 12.4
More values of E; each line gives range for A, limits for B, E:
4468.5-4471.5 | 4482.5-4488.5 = 12.2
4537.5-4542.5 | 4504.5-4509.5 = 13.1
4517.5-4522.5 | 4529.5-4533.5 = 12.6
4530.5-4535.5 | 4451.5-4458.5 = 11.2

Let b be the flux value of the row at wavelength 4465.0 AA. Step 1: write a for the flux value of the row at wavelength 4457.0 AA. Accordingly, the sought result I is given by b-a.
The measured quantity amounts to 1.3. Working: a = 10.4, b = 11.7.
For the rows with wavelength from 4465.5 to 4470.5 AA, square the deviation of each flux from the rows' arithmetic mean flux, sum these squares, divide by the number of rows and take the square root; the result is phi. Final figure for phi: 0.12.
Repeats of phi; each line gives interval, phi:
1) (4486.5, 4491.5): 0.19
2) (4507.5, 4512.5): 0.14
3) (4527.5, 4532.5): 0.08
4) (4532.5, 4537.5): 0.26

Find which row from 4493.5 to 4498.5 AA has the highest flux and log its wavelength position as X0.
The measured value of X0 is 4498.0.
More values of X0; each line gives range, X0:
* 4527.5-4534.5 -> 4534.0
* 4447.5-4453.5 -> 4448.0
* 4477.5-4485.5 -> 4478.0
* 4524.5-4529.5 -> 4525.0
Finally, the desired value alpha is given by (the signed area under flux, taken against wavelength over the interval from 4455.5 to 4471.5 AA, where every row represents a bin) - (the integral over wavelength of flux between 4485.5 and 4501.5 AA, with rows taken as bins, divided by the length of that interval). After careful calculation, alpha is 170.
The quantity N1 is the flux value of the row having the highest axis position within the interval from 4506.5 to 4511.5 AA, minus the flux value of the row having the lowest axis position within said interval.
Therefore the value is -0.3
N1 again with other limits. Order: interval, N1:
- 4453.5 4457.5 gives -0.5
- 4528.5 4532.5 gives 0.2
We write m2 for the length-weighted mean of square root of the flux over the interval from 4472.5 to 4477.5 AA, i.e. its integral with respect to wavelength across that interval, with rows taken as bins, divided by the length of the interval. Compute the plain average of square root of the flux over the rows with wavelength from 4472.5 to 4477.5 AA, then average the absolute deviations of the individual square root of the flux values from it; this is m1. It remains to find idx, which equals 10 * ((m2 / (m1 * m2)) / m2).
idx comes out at 313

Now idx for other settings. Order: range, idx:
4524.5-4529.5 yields 57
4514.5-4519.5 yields 167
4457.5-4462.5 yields 69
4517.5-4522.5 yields 313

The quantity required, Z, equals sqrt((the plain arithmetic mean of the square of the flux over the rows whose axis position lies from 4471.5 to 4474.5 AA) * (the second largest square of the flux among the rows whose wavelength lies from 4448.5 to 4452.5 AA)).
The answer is 157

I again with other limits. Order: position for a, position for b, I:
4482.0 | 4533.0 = -0.2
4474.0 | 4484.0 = -0.7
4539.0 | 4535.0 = -0.7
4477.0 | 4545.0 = -0.2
